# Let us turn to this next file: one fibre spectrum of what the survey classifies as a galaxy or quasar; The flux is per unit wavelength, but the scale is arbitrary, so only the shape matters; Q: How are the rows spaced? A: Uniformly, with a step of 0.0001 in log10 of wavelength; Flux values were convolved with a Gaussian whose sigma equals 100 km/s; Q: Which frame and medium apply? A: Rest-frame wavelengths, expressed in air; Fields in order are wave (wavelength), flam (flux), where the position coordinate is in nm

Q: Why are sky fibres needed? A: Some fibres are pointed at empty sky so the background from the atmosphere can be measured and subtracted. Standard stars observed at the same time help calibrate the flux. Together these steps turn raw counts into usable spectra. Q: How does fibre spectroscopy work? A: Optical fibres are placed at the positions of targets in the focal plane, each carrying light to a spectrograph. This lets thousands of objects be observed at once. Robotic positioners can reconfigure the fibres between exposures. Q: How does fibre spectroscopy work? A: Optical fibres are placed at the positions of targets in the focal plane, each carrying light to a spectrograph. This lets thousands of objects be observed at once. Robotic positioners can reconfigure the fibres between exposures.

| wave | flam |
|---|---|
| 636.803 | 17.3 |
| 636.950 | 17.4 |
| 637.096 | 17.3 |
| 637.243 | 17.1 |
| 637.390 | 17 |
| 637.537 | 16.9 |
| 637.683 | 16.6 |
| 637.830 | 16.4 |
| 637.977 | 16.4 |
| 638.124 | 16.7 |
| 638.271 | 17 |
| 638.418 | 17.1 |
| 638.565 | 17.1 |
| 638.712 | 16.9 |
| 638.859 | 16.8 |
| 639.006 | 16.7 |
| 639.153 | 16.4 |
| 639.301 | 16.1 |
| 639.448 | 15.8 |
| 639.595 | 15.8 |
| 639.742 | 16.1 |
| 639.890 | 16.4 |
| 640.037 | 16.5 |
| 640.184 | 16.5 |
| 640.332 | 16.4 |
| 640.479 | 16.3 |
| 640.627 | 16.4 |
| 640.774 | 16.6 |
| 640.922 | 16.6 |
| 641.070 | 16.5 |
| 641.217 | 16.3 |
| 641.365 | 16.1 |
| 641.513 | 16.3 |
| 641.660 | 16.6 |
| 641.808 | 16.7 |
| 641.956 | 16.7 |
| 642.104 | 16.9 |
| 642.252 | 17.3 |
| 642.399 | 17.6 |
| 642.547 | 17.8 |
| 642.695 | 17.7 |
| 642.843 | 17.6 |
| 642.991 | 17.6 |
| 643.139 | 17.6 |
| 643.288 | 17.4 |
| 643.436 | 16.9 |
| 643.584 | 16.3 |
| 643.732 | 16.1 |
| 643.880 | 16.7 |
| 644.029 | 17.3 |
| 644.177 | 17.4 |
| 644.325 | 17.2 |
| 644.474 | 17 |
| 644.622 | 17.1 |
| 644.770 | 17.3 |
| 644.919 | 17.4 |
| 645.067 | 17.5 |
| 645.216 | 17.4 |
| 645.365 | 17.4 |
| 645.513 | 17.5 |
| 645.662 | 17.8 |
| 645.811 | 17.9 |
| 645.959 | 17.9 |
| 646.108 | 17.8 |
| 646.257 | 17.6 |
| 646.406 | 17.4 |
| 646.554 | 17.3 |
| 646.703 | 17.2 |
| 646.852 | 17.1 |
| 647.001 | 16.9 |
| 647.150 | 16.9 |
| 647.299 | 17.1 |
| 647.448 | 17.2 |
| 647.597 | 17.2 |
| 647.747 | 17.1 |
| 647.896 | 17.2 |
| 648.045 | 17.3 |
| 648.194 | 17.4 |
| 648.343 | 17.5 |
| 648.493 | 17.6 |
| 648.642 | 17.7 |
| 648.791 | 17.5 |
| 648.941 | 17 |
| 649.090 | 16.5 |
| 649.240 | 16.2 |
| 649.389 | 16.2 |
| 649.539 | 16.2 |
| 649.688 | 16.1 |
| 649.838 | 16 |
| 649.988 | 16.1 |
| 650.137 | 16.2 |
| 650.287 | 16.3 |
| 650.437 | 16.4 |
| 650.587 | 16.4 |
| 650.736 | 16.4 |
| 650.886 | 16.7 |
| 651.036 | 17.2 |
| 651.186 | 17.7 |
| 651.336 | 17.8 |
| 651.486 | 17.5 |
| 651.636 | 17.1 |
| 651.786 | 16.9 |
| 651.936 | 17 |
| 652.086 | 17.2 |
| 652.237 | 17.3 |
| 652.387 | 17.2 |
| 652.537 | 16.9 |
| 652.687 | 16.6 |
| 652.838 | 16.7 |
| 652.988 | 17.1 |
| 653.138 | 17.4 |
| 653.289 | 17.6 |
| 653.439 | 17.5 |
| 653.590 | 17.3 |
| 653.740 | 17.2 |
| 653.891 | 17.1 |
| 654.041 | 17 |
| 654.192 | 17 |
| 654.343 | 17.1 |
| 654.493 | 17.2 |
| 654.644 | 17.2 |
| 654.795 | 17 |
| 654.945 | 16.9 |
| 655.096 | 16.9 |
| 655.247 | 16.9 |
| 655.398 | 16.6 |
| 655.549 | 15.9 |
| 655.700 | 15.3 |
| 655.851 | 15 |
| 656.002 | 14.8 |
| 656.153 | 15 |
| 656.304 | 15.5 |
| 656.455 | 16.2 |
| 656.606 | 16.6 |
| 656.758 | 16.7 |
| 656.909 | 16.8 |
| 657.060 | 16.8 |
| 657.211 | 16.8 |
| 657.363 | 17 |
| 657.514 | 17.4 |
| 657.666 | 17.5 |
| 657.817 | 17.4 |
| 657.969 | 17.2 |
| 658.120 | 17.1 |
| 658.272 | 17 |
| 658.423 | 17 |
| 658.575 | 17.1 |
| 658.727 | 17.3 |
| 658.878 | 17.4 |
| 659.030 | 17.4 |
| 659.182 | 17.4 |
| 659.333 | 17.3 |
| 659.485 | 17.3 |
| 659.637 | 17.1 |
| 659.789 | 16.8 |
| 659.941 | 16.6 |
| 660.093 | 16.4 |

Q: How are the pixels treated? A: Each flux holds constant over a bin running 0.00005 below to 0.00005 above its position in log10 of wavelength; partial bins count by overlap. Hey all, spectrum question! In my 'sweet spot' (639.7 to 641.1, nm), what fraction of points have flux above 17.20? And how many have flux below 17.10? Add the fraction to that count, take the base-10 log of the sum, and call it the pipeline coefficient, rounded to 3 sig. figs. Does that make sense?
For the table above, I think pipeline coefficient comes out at 1.00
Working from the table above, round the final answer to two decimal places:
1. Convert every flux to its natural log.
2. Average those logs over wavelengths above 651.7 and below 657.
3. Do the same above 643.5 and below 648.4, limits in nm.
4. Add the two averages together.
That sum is 5.66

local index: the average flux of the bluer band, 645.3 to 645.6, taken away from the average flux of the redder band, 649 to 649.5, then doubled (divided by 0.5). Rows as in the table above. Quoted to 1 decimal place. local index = -2.3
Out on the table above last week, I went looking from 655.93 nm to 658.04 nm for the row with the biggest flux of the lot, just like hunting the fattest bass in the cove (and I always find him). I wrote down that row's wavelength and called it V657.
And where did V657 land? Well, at 657.666 nm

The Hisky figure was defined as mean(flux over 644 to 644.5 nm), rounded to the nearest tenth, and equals 17.2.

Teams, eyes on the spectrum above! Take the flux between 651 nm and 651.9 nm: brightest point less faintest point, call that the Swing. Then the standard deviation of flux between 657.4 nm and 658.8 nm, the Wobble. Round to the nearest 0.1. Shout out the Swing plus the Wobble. 1.1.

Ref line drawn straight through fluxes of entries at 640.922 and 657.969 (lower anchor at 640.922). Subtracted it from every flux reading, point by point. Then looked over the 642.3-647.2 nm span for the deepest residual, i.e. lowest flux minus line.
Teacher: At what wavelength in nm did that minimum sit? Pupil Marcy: 643.732 nm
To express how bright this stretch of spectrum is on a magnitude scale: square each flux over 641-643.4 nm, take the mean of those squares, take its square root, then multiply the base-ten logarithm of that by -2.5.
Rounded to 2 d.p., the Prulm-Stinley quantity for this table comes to -3.08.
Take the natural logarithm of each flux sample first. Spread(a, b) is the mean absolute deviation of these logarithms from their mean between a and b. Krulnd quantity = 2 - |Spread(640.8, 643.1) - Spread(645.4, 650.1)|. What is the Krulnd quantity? 2.00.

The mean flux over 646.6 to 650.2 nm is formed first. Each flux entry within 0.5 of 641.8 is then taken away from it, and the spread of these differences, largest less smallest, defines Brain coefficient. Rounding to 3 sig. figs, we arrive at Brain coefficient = 1.20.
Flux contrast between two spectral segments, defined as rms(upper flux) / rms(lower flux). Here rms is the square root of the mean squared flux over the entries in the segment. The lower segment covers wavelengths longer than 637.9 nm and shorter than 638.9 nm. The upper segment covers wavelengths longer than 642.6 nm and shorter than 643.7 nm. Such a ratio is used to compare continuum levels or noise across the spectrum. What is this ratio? 1.03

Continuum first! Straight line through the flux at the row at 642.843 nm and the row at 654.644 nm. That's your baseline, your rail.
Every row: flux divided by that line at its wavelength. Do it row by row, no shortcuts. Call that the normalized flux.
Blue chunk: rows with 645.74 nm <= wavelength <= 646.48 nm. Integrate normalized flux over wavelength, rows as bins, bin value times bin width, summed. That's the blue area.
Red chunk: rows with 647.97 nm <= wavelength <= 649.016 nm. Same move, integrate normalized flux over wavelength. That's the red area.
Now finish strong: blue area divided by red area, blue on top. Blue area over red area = 0.72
